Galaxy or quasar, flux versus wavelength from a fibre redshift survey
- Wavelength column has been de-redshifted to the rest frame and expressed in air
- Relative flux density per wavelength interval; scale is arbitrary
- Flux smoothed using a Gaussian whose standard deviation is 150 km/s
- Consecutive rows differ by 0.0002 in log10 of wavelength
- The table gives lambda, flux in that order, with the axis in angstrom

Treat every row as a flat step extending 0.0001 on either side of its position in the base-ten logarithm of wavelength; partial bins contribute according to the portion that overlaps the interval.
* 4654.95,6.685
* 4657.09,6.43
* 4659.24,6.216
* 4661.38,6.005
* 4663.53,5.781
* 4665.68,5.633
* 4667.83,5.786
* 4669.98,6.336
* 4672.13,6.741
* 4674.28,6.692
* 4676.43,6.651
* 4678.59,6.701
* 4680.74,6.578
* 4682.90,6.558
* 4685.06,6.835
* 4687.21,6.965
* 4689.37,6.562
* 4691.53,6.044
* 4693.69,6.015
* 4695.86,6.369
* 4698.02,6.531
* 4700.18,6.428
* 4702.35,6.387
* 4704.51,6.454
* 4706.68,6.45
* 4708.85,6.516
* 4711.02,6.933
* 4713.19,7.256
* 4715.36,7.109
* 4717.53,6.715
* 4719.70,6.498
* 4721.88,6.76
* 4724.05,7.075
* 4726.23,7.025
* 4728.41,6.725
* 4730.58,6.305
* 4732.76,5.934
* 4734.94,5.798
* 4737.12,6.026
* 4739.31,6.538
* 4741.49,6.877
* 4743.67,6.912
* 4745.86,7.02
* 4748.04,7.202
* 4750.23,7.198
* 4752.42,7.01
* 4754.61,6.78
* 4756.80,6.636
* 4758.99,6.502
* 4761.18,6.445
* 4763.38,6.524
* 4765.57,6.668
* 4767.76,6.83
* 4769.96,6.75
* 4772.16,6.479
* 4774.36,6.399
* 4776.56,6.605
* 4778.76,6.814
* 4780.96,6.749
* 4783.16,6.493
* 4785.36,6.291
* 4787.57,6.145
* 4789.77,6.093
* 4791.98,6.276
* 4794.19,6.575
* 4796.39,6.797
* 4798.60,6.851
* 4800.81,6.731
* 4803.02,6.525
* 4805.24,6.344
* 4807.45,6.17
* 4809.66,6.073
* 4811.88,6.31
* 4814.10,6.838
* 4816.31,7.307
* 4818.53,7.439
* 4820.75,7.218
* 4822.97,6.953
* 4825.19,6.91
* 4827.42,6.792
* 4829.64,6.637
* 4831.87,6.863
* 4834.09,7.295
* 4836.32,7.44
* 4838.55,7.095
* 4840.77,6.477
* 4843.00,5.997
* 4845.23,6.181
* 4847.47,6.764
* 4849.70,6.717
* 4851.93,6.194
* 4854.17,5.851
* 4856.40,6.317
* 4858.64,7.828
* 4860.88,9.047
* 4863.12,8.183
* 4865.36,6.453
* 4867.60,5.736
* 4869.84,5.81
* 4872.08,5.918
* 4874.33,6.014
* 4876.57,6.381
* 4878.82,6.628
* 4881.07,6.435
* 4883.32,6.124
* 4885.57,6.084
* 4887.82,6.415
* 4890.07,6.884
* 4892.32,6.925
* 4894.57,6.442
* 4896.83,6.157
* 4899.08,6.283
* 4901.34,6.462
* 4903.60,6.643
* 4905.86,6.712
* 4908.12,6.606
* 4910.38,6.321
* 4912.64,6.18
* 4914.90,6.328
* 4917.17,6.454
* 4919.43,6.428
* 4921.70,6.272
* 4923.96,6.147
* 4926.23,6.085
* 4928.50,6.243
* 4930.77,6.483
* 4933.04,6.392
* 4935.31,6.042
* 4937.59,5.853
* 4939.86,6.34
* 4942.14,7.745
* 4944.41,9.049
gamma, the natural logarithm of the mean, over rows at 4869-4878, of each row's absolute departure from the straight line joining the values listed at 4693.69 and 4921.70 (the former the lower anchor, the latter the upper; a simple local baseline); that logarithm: -1.3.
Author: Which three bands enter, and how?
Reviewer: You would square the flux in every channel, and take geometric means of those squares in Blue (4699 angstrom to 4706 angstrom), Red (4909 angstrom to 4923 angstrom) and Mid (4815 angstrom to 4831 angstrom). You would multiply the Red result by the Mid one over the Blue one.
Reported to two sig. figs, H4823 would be 48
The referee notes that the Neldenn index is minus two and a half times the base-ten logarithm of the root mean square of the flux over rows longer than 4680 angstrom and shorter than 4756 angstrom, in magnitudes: -2.06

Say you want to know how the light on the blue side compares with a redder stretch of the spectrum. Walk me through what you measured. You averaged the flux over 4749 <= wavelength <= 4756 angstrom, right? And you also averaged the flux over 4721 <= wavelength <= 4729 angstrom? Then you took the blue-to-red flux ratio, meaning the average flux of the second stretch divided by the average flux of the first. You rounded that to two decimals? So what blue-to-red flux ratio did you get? 0.99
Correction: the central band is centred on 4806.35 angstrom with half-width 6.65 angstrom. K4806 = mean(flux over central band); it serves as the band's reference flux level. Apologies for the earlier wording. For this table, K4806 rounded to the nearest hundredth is 6.36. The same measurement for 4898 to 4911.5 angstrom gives 6.50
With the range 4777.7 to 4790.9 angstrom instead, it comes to 6.43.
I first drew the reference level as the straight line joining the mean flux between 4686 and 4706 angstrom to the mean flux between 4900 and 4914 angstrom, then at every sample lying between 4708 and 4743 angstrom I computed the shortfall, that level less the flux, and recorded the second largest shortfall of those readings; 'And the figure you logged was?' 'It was 0.50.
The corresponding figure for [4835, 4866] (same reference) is 0.47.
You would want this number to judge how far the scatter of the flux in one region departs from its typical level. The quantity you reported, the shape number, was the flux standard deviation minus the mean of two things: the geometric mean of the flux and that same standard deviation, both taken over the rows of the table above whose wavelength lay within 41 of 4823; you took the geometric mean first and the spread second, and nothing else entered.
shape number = -3.04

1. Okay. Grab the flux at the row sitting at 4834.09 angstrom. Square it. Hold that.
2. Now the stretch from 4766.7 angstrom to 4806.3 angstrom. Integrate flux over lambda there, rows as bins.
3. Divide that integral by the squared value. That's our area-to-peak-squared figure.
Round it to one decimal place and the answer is 4.9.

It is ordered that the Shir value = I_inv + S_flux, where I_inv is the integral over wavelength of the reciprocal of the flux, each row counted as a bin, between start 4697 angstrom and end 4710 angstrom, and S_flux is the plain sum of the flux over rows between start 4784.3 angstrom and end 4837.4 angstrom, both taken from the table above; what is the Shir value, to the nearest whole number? 163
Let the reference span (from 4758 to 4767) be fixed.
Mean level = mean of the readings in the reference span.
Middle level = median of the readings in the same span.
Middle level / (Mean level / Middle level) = 6.5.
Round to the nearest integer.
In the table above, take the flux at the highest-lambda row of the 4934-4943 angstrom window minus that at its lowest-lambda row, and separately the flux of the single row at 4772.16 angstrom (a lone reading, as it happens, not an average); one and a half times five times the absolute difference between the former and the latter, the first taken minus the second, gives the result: 36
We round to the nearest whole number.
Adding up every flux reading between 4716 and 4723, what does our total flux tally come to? 20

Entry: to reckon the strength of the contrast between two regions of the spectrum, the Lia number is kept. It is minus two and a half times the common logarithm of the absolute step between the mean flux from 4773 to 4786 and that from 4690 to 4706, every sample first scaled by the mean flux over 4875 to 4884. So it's 3.6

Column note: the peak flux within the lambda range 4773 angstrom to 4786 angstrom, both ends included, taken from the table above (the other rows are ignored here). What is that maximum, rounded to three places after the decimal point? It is 6.814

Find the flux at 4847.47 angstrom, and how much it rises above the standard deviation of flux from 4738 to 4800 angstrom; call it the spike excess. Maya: 6.48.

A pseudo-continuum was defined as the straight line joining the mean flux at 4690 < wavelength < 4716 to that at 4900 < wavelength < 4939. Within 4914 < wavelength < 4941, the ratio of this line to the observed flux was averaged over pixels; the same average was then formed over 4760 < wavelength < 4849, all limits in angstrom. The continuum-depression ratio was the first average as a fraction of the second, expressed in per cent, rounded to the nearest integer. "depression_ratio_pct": 104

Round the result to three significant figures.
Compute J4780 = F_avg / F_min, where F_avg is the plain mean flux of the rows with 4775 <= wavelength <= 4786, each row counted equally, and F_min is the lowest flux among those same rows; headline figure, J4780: 1.05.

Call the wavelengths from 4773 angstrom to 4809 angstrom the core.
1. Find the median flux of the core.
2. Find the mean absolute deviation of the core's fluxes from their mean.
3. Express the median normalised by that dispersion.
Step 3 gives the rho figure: 30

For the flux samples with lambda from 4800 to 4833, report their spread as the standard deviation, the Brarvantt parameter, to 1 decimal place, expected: 0.4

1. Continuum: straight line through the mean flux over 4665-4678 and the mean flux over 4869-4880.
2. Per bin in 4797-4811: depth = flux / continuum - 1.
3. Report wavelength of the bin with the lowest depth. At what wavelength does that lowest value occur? 4809.66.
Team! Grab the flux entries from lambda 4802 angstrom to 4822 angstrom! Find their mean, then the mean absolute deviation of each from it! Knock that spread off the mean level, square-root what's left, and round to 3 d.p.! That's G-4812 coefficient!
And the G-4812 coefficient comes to 2.498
